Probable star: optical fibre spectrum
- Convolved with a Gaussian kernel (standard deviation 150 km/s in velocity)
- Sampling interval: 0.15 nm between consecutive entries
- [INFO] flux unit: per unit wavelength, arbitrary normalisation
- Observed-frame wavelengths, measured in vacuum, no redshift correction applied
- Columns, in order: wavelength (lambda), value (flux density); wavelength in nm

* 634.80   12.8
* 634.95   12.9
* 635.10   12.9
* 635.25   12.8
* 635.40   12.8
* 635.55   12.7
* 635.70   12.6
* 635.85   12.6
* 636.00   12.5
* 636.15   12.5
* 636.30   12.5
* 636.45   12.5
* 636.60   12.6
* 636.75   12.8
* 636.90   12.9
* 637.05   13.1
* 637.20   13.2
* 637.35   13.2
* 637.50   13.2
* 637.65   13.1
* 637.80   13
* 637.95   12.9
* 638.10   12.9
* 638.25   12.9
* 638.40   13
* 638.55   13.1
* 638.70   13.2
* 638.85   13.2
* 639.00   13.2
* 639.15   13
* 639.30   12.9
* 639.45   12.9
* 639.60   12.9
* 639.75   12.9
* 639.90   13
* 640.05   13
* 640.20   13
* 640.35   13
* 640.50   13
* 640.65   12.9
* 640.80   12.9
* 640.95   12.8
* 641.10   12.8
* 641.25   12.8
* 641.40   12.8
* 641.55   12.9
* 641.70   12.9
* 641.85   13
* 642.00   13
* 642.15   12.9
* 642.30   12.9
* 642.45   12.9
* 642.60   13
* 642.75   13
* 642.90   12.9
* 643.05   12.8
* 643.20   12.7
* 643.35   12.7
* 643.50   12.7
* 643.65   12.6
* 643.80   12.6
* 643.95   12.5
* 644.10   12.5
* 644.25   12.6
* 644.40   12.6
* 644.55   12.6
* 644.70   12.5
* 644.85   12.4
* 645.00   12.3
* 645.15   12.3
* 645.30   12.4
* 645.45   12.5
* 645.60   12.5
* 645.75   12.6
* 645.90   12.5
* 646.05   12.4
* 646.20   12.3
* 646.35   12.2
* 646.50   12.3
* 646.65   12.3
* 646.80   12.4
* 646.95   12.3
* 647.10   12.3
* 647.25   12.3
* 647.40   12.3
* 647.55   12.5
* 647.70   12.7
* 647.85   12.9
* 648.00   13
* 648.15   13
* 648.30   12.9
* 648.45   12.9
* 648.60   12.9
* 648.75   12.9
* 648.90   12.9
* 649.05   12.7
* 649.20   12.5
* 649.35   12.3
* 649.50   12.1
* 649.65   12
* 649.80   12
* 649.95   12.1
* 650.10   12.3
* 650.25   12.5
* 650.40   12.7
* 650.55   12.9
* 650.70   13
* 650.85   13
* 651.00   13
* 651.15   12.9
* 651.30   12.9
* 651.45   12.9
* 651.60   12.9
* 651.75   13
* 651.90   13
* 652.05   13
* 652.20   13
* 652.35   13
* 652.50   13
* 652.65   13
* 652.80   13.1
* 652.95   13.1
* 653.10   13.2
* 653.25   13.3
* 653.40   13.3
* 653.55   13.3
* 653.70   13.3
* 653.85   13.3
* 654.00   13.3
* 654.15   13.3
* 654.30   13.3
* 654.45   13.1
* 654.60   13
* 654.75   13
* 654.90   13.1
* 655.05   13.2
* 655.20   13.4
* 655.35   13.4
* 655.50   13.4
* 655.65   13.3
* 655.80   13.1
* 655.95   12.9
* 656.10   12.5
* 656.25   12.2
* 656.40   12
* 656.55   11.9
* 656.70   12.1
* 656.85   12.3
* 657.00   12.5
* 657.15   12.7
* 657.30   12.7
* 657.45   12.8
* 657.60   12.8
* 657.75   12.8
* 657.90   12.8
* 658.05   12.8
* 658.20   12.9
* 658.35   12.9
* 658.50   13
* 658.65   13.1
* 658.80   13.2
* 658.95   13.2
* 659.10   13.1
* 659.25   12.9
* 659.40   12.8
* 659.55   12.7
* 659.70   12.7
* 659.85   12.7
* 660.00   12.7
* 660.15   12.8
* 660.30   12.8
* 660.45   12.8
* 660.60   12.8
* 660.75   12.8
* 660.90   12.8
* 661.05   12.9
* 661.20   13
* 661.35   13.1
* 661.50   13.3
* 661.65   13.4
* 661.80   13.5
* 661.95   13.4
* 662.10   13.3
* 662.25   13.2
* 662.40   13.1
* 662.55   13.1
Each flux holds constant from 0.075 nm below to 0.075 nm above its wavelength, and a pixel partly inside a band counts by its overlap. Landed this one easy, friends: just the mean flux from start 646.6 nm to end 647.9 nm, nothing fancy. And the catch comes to 12.4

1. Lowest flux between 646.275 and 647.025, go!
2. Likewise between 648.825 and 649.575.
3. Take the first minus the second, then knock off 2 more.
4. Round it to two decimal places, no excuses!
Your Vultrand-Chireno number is -1.90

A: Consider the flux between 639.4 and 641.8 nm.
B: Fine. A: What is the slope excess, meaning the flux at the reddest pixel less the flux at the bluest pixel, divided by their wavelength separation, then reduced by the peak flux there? -13.00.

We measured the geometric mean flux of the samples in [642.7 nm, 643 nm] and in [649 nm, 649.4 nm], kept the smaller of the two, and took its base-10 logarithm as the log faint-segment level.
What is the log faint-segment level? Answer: 1.097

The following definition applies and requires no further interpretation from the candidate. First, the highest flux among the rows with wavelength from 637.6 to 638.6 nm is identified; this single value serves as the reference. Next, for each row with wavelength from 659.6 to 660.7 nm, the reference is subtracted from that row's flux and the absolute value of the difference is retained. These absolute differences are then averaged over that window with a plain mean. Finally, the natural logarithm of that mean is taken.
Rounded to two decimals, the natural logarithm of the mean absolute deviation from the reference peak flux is -1.07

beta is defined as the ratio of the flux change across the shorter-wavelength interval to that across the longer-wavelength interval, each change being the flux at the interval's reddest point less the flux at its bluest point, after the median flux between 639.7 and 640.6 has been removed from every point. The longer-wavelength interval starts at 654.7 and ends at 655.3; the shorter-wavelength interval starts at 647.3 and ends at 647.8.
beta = 1.0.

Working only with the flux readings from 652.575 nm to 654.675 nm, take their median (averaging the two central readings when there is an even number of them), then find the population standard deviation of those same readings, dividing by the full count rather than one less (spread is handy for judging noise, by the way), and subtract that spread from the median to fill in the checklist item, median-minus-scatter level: 13.18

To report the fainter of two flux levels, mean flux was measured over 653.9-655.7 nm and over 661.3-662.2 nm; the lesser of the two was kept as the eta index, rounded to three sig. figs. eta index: 13.2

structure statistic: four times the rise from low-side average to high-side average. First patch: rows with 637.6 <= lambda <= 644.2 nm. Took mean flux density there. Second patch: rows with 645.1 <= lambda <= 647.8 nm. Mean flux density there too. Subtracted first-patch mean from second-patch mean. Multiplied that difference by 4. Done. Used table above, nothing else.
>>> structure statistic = -2.0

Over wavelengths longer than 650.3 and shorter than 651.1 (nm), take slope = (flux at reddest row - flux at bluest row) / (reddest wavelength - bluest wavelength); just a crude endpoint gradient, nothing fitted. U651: 0.5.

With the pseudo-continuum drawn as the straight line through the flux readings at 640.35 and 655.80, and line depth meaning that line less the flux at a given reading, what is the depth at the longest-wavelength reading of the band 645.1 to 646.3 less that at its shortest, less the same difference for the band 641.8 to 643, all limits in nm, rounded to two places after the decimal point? -0.10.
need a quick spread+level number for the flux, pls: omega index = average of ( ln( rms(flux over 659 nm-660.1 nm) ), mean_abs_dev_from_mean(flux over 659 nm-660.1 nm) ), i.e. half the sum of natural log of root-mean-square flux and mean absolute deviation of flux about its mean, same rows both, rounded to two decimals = 1.33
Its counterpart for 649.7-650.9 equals 1.43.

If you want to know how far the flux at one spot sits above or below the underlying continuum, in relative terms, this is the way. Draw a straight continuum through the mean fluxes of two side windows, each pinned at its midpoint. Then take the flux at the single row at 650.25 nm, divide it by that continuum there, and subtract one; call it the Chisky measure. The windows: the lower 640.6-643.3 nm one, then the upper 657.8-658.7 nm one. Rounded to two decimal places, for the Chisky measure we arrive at -0.03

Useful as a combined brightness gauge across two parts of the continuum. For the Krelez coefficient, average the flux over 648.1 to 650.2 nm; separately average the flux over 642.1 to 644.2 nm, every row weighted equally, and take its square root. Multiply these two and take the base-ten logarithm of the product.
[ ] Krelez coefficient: 1.65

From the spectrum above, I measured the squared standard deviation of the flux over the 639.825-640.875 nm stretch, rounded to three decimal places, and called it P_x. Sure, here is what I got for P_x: 0.002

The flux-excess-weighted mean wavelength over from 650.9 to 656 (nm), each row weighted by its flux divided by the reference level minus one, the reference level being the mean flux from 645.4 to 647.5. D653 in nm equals 653.66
